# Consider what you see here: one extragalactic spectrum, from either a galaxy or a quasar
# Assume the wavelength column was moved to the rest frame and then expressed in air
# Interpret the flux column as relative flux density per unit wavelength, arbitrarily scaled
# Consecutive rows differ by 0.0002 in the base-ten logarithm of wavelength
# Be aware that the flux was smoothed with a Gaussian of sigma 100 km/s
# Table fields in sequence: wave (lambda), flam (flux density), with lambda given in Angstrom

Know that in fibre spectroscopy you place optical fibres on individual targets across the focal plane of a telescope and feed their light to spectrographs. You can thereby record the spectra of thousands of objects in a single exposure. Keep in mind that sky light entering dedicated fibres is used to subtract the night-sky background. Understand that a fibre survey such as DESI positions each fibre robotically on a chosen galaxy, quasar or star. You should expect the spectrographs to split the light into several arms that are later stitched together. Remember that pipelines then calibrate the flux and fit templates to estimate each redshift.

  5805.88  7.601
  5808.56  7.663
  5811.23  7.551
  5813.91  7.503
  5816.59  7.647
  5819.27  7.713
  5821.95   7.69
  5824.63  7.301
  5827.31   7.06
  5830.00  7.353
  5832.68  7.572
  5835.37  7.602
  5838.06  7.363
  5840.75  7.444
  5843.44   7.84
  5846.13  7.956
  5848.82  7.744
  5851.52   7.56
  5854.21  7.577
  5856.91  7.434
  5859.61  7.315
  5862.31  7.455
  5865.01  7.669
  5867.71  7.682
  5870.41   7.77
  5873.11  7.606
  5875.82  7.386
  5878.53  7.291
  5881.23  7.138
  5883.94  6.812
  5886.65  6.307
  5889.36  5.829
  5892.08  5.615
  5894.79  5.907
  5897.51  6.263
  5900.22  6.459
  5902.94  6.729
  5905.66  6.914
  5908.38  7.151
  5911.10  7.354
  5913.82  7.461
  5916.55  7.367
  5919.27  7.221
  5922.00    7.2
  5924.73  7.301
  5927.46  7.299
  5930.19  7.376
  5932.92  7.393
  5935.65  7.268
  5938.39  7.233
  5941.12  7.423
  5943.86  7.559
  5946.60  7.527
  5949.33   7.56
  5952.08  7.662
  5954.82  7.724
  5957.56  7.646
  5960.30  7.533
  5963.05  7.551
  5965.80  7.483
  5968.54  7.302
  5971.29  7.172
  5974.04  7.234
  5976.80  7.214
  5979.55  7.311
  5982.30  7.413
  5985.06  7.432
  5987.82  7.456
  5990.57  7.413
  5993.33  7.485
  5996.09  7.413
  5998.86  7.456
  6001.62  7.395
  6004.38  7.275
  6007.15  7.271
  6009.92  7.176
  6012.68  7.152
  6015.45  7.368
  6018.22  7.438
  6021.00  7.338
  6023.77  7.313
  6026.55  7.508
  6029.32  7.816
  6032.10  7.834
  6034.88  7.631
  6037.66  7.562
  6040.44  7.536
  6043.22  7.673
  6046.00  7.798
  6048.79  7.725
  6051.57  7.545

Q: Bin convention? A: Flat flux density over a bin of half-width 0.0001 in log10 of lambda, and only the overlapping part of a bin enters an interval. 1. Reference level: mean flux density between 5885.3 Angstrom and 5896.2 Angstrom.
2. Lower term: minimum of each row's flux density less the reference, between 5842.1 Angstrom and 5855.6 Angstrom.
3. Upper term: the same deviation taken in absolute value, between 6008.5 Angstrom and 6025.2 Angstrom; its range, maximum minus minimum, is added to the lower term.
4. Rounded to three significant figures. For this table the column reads 1.93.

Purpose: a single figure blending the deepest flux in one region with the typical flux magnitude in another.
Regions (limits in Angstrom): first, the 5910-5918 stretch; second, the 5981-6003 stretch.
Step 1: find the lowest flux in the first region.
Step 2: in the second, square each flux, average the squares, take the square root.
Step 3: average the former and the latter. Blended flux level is 7.39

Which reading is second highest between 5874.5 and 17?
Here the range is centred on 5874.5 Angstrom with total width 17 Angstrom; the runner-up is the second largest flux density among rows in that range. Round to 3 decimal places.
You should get 7.682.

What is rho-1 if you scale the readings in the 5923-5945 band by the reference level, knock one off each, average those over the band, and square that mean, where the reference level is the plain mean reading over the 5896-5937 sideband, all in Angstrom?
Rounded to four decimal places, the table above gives 0.0011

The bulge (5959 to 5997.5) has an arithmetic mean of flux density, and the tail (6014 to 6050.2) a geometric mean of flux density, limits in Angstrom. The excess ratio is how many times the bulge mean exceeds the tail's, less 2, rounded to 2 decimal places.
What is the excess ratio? -1.03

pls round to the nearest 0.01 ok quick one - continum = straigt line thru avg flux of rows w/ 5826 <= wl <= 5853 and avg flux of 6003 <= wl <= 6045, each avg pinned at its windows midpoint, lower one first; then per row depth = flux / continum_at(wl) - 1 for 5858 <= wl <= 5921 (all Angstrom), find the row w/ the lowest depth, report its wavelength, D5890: 5892.08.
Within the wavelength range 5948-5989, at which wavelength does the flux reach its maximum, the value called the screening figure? 5954.82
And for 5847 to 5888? 5870.41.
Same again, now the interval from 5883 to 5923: 5913.82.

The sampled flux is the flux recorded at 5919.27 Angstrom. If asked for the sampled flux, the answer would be 7.221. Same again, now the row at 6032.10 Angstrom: 7.834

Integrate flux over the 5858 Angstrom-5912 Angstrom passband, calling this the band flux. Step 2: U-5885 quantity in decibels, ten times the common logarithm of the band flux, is 25.7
